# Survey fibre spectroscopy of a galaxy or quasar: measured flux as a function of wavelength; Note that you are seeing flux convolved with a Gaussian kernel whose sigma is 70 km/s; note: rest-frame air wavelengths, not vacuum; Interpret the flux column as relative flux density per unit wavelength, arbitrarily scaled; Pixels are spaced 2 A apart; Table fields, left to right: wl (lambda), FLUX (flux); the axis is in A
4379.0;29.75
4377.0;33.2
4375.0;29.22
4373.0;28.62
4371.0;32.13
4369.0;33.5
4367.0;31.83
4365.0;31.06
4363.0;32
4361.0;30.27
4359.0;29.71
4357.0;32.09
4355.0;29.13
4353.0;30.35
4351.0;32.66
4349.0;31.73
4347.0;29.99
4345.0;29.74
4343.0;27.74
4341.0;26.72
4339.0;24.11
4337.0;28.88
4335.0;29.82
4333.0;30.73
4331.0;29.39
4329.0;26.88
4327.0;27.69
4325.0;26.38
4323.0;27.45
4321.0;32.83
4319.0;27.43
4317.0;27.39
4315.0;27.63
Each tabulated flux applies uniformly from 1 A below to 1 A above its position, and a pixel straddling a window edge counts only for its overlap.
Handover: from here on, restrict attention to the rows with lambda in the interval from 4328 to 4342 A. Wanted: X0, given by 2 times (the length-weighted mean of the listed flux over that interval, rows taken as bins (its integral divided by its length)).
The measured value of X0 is 56.2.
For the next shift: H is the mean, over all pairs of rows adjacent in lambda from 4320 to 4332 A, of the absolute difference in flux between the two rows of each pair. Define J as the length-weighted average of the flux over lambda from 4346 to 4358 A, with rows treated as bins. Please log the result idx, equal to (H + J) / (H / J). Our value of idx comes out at 464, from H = 2.22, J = 31.0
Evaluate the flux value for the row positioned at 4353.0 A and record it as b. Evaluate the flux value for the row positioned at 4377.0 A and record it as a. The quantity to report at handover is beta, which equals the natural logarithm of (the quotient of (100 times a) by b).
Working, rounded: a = 33.2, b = 30.35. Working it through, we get 4.69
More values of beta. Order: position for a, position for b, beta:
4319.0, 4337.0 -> 4.55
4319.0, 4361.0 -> 4.51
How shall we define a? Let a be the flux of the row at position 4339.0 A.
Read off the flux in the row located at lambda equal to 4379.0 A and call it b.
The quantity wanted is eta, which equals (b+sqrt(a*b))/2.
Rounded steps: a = 24.11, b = 29.75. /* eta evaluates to 28.3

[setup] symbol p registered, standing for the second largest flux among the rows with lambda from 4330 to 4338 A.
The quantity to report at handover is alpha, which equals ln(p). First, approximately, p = 29.82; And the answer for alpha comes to 3.40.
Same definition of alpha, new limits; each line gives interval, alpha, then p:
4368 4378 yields 3.50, 33.2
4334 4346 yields 3.39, 29.74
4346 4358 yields 3.47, 32.09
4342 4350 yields 3.40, 29.99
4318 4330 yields 3.32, 27.69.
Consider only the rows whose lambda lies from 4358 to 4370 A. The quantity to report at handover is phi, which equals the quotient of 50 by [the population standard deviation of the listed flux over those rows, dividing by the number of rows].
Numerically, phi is 40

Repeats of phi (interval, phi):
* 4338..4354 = 19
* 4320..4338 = 26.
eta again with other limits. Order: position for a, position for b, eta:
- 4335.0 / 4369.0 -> 32.6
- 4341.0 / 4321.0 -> 31.2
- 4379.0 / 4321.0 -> 32.0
